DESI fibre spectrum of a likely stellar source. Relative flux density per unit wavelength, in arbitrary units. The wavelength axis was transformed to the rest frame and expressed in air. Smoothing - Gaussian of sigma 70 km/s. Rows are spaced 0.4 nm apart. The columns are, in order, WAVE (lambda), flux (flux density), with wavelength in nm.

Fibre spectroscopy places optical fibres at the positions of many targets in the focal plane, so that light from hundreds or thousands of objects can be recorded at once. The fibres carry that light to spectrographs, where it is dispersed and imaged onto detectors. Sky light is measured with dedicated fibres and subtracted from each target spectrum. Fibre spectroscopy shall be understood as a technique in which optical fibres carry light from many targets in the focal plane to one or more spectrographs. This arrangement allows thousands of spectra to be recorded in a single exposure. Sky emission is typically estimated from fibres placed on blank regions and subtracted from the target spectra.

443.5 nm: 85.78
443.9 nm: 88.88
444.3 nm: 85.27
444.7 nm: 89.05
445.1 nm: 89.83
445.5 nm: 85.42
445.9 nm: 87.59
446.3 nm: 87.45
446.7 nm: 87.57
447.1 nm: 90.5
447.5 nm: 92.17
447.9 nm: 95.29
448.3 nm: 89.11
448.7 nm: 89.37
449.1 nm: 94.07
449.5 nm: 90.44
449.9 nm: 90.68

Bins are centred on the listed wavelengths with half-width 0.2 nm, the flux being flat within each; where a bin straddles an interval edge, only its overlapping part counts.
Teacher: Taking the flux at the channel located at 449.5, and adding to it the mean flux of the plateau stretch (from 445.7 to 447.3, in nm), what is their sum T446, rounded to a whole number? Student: 179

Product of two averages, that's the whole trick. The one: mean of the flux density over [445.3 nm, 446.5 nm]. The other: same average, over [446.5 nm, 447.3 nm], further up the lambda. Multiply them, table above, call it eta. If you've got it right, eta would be 7730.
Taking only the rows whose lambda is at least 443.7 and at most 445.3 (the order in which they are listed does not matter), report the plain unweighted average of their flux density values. 88.3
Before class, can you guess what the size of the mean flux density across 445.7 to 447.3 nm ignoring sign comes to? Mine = 88.3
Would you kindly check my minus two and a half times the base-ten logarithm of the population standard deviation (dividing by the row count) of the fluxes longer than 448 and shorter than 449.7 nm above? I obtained -0.74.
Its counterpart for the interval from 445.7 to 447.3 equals -0.27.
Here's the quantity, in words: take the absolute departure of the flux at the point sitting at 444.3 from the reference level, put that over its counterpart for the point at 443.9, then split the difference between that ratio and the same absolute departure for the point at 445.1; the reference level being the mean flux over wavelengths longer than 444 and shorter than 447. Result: 2.0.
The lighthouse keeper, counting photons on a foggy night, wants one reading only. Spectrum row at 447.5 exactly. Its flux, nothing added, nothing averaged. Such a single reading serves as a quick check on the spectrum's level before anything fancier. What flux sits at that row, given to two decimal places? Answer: 92.17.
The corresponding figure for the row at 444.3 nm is 85.27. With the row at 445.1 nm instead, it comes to 89.83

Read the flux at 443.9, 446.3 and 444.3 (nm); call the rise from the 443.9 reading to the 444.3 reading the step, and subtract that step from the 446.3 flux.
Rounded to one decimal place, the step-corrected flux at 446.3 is 91.1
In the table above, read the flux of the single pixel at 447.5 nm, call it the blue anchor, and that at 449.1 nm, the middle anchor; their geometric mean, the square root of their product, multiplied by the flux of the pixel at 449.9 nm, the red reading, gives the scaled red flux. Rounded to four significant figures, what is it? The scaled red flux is 8444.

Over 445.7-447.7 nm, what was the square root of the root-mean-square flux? 9.44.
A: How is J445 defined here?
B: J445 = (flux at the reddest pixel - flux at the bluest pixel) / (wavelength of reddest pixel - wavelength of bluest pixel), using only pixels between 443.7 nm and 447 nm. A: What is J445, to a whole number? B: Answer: 0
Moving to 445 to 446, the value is -3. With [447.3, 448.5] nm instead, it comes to -4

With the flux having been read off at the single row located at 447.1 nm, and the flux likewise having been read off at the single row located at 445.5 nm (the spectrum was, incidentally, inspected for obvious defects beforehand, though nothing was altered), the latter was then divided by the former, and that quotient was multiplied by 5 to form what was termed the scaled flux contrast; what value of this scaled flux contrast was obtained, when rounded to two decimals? 4.72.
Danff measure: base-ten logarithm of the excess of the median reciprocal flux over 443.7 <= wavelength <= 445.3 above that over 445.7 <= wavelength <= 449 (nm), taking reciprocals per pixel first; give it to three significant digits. -4.46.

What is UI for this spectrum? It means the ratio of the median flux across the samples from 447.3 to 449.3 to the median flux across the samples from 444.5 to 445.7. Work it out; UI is 1.04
